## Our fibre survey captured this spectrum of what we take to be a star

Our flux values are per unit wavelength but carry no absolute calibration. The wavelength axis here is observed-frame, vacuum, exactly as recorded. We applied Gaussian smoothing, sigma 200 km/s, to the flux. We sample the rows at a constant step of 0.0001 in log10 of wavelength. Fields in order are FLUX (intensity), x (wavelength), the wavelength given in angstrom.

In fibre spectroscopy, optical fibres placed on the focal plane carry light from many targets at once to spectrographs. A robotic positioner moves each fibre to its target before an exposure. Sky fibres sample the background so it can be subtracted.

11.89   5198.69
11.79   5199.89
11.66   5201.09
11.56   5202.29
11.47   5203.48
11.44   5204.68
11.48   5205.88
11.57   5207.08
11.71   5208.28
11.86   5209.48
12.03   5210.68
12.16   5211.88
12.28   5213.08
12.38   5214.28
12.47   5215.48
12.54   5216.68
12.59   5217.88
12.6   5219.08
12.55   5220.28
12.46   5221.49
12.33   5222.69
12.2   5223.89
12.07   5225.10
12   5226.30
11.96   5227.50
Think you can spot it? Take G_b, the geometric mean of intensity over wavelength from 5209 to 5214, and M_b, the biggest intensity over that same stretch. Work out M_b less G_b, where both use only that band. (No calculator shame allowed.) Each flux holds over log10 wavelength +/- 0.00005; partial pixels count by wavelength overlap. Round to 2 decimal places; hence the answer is 0.20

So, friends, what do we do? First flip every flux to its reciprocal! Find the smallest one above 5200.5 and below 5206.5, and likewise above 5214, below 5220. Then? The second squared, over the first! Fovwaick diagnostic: 0.073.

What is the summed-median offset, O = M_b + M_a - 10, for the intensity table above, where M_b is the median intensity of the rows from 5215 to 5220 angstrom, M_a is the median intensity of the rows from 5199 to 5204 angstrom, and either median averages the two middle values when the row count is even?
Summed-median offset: 14.2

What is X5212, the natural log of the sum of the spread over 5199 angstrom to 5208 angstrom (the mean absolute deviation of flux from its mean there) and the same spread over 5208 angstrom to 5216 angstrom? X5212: -1.2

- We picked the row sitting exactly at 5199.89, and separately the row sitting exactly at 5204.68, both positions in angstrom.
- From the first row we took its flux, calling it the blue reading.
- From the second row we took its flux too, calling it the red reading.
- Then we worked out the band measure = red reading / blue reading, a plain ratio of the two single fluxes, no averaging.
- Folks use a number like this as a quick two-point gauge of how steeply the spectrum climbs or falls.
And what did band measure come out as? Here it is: 0.97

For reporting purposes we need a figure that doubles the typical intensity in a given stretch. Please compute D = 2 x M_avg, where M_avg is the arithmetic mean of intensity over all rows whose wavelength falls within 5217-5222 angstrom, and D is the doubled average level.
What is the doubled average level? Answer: 25.1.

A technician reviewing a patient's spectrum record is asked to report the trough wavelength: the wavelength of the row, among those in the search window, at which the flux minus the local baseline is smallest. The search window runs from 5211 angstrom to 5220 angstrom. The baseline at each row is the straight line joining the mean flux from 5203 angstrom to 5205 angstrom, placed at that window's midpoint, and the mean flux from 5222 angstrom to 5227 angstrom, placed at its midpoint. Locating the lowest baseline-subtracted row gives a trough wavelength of 5211.88 angstrom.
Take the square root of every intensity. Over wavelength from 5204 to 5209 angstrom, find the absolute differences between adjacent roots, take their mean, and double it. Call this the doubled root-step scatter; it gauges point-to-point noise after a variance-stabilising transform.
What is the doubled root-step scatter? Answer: 0.026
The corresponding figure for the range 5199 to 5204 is 0.031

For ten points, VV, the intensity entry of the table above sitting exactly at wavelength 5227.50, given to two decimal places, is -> 11.96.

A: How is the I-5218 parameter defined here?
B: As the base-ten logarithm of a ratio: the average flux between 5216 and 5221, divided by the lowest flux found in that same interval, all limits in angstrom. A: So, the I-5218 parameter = 0.001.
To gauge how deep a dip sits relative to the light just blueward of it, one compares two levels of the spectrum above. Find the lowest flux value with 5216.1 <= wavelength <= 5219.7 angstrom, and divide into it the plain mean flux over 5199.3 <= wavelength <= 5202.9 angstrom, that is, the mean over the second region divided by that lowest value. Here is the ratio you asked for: 0.93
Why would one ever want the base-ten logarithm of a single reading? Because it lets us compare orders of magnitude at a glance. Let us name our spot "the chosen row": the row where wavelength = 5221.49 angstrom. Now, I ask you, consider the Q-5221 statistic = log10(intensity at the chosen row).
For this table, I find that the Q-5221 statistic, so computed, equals 1.10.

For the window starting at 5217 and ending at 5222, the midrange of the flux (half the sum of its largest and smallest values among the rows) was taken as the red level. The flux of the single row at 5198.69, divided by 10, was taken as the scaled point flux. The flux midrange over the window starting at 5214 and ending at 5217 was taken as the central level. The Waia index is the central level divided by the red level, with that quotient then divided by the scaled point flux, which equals 0.836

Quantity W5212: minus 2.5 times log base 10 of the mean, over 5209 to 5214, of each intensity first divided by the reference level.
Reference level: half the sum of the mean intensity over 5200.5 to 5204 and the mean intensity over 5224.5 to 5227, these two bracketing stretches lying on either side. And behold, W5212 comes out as -0.03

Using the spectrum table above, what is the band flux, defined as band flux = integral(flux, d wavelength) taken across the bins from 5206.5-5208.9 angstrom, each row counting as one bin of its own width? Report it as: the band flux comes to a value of 28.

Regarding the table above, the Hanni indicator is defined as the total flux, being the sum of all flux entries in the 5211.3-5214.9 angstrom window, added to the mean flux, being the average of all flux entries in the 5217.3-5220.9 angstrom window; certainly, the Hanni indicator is 49.4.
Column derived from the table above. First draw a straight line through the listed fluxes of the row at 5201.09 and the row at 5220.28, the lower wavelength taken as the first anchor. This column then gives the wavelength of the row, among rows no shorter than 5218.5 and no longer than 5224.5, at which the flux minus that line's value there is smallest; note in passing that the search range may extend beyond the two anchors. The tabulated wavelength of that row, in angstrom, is 5223.89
